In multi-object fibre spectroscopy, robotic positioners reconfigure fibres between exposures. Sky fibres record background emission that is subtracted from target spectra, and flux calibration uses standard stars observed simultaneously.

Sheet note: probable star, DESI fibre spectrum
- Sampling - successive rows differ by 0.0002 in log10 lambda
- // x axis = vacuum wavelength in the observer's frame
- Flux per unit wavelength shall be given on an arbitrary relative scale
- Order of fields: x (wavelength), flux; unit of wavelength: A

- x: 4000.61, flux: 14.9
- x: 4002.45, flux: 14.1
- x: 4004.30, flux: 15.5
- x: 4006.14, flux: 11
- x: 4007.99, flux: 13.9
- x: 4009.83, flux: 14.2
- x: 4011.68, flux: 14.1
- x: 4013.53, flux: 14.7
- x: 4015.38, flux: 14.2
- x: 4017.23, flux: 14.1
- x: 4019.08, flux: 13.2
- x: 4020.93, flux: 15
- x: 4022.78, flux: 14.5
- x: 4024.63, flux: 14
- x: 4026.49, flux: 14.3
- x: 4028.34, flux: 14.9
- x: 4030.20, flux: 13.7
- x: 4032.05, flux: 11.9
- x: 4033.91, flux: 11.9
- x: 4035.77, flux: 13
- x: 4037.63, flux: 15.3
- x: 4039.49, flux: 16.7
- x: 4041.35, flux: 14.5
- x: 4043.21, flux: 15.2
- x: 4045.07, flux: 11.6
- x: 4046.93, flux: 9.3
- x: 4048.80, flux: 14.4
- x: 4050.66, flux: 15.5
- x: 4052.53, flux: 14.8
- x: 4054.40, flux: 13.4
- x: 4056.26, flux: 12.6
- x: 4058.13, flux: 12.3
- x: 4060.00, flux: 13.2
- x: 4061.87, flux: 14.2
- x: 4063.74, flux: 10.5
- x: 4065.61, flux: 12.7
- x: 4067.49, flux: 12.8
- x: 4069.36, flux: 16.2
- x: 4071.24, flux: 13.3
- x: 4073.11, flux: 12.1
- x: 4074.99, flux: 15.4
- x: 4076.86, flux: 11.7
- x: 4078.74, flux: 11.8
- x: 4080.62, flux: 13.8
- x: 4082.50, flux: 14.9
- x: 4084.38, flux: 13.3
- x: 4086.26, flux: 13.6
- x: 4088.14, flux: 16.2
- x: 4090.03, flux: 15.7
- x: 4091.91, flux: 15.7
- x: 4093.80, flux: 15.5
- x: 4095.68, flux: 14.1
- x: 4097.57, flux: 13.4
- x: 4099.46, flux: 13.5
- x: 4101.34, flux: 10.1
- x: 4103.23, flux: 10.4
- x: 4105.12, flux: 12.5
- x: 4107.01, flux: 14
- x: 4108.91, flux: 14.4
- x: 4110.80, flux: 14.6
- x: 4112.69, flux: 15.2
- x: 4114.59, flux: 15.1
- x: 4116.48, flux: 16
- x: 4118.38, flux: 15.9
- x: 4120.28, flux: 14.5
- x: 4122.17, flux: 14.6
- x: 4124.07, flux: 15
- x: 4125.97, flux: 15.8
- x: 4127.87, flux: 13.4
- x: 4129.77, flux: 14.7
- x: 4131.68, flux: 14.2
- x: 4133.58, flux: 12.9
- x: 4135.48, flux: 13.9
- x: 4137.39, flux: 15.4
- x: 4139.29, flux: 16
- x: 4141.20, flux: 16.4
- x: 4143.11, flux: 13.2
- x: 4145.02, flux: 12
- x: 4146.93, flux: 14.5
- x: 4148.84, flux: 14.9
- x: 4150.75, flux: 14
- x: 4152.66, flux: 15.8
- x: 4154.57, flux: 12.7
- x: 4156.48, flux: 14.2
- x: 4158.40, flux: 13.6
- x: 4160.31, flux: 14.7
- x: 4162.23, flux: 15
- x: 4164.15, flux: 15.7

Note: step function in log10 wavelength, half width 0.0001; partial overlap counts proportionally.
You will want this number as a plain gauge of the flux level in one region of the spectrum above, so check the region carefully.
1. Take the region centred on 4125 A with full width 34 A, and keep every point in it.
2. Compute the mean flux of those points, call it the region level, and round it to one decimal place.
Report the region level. 14.9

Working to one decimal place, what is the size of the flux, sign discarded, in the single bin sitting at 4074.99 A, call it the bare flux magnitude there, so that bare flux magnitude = 15.4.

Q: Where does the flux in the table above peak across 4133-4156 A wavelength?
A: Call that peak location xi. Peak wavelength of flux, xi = 4141.20 A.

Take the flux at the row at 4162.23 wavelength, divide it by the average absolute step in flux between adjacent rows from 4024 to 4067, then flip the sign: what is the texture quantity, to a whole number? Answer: -10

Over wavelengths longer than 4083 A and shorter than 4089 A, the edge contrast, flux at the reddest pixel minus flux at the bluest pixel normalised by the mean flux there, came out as 0.20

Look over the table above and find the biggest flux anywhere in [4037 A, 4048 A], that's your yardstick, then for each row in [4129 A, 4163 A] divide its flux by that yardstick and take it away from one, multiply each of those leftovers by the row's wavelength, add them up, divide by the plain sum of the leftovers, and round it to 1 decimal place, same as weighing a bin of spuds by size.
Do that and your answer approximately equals 4146.1 A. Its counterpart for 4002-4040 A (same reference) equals 4020.5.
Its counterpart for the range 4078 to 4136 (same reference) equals 4105.8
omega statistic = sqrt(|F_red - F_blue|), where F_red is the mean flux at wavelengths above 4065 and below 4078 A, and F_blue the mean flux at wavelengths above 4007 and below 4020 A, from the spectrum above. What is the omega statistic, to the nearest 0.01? 0.77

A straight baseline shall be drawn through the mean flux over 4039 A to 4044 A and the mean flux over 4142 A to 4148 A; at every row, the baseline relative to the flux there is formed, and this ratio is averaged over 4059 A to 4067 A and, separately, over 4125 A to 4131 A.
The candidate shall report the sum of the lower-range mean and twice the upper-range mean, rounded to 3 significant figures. 3.07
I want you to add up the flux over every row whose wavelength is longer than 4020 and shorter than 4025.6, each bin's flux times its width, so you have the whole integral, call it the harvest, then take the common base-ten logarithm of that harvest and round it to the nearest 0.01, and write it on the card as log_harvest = 1.91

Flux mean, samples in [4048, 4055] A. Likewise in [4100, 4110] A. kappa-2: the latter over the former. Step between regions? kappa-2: 0.85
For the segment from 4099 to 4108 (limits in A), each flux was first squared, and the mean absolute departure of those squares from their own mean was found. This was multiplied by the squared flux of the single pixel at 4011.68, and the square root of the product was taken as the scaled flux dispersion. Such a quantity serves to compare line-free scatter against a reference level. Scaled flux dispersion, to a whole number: 84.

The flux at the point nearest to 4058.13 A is 12.3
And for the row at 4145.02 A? 12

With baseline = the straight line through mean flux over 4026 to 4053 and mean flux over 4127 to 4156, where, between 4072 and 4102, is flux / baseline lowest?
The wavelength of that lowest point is 4101.34 A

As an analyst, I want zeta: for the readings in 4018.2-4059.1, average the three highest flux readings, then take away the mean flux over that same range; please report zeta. 2.1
